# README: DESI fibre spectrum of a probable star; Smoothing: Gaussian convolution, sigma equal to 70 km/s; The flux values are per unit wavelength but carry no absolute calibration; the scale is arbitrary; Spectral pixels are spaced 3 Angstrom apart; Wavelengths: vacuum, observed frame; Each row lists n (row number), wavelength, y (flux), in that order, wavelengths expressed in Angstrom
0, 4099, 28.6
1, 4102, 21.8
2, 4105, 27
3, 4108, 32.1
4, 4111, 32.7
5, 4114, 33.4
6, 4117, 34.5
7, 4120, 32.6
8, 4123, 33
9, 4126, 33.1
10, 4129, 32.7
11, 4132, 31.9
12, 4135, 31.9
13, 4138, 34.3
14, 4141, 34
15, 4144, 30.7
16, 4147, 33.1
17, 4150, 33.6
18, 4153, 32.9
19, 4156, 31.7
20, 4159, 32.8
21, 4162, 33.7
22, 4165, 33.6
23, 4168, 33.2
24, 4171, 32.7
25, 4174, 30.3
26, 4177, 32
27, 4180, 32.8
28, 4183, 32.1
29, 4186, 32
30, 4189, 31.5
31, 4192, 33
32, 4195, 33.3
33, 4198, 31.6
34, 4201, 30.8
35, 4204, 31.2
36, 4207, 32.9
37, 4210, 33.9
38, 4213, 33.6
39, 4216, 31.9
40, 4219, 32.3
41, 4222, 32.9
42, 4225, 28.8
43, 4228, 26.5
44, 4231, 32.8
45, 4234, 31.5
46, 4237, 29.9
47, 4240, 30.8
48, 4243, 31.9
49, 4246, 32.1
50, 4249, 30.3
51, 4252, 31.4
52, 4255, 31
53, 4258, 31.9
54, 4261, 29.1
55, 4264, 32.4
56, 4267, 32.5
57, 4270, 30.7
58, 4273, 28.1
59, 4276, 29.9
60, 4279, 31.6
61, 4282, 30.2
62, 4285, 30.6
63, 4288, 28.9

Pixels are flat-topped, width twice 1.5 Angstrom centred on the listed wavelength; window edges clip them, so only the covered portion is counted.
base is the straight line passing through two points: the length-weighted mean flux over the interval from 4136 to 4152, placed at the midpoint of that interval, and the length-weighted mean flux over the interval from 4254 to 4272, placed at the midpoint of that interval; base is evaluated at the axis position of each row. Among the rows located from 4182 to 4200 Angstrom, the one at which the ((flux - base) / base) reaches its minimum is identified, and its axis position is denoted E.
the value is 4189 Angstrom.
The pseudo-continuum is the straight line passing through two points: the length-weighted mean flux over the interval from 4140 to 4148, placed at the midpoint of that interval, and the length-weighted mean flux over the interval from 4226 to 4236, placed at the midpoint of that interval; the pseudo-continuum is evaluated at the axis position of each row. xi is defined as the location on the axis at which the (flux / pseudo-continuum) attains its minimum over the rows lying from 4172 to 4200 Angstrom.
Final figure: 4174 Angstrom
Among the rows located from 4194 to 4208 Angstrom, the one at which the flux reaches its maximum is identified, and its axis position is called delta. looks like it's 4195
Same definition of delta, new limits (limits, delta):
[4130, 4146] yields 4138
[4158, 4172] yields 4162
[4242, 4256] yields 4246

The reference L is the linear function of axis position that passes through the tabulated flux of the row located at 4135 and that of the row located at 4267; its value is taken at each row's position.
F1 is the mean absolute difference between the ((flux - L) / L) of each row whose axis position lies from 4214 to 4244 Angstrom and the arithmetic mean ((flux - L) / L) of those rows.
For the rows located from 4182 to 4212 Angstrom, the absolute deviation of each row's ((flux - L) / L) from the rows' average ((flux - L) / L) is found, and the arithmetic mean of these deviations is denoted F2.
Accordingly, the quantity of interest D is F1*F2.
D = 0.0012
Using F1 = 0.048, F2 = 0.025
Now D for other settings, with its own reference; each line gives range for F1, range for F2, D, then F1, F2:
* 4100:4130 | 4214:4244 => 0.0041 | 0.086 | 0.048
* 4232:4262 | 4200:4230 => 0.0013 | 0.024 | 0.053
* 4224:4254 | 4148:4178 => 0.0011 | 0.042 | 0.025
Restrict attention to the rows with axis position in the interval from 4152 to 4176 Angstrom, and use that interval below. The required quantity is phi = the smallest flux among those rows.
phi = 30.3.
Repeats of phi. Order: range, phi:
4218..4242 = 26.5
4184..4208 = 30.8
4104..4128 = 27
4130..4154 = 30.7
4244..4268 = 29.1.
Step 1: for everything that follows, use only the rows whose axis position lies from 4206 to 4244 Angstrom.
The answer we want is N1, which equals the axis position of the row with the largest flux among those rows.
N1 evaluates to 4210 Angstrom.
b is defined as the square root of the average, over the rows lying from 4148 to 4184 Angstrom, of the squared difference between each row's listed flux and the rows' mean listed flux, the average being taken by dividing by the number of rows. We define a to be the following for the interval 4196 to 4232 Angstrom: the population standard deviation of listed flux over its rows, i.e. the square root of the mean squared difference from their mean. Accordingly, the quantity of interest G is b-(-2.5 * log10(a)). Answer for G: 1.7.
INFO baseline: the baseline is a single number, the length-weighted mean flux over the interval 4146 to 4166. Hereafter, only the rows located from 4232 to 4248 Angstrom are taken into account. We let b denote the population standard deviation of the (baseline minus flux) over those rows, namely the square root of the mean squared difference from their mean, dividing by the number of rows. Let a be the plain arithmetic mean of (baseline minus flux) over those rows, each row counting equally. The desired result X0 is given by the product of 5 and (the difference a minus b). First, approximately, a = 1.8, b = 0.8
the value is 5.0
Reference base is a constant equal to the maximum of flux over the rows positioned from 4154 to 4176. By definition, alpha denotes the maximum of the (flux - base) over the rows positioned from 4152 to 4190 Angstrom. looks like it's 0.0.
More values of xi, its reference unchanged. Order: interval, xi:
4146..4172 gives 4156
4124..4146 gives 4144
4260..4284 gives 4273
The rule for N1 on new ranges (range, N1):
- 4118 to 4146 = 4138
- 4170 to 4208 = 4195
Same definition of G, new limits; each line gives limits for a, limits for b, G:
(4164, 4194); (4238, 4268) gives 0.9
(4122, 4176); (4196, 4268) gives 1.7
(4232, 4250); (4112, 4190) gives 0.8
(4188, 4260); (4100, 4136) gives 3.9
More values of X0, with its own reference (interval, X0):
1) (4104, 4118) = -7.5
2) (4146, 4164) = -2.9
